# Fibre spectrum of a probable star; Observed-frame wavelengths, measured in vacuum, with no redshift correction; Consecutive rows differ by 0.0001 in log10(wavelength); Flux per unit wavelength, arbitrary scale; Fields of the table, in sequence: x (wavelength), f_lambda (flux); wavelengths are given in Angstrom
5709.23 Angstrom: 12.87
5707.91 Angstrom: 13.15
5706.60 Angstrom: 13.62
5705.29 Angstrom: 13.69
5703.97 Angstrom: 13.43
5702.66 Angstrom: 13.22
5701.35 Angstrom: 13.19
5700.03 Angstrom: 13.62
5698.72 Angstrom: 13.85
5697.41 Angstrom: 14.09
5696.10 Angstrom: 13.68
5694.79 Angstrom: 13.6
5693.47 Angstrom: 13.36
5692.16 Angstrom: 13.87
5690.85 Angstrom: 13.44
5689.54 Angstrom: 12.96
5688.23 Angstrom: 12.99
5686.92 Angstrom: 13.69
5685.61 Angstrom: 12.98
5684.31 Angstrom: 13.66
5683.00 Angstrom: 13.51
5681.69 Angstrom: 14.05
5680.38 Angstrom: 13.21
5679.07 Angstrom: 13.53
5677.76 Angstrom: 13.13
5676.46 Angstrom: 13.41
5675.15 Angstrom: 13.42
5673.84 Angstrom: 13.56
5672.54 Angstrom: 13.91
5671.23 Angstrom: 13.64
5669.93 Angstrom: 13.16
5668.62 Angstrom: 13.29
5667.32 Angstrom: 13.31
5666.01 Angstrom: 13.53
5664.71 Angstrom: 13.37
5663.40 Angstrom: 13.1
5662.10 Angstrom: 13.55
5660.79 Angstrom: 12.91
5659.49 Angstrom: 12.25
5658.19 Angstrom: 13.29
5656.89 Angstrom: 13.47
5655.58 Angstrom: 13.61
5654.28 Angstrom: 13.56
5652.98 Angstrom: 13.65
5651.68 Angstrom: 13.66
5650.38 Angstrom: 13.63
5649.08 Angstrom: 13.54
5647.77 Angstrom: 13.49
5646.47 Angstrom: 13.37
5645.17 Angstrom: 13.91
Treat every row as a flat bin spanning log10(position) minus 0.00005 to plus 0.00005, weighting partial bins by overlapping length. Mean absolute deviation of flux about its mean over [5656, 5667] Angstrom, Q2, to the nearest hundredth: 0.32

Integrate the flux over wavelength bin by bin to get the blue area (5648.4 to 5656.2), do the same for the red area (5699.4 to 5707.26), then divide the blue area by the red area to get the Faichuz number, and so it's 1.00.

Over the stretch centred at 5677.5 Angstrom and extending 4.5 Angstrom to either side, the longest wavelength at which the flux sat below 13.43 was 5680.38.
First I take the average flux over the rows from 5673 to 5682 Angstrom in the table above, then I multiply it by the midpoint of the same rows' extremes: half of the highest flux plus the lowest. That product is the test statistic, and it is 183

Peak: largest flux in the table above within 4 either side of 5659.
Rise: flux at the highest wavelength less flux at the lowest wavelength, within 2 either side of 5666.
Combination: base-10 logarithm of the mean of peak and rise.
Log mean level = 0.831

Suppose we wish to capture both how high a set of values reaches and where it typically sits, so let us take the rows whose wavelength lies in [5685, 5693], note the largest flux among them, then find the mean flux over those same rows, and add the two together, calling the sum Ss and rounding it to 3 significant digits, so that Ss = 27.2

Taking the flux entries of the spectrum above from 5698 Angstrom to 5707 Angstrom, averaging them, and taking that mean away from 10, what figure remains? -3.52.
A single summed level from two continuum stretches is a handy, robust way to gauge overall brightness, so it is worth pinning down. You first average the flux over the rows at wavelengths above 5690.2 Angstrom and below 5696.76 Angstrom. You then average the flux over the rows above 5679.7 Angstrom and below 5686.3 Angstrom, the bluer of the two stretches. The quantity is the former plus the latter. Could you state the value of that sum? 27.07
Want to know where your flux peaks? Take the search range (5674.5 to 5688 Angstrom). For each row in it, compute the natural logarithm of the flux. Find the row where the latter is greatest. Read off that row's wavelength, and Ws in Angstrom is 5681.69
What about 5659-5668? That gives 5662.10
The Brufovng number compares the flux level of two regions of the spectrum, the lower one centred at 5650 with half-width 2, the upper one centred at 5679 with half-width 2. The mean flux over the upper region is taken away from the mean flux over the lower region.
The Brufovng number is 0.3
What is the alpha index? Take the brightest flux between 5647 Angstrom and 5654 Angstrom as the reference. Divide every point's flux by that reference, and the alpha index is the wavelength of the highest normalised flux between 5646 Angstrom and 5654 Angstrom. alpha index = 5651.68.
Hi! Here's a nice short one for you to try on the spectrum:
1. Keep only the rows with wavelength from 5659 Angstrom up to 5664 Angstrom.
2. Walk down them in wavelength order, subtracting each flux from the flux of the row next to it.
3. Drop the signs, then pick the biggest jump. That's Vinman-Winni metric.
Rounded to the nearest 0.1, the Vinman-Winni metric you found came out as 0.7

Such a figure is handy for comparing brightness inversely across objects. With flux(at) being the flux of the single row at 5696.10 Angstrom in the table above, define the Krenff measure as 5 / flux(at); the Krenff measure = 0.365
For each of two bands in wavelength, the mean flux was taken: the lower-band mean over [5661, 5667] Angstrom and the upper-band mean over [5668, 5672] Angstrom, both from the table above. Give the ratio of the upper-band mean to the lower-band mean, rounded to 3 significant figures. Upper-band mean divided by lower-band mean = 1.00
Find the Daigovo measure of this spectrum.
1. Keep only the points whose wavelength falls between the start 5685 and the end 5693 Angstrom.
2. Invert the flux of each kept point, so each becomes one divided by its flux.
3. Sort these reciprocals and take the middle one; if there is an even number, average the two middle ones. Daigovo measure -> 0.0757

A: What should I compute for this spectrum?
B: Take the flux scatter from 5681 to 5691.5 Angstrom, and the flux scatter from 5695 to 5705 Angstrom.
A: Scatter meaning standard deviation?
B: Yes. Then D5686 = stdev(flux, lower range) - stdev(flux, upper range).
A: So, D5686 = 0.07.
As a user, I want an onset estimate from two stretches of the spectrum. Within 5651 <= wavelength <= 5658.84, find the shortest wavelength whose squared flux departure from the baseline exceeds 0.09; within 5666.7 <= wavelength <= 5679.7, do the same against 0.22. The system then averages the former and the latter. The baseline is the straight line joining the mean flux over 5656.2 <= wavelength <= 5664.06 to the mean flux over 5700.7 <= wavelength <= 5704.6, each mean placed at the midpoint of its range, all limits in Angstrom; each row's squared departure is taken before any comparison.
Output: 5661.5 Angstrom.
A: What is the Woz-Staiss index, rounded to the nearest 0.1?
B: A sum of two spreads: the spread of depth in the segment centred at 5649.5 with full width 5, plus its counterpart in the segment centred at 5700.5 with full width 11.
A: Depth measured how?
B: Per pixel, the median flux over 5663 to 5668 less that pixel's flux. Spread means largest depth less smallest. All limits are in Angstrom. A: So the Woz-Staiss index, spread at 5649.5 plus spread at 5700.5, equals 1.1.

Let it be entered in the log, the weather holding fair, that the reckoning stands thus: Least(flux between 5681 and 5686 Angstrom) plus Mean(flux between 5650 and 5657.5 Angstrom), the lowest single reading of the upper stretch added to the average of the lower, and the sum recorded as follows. 26.6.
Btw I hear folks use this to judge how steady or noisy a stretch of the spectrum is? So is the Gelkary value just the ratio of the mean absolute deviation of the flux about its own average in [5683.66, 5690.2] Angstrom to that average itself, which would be 0.025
